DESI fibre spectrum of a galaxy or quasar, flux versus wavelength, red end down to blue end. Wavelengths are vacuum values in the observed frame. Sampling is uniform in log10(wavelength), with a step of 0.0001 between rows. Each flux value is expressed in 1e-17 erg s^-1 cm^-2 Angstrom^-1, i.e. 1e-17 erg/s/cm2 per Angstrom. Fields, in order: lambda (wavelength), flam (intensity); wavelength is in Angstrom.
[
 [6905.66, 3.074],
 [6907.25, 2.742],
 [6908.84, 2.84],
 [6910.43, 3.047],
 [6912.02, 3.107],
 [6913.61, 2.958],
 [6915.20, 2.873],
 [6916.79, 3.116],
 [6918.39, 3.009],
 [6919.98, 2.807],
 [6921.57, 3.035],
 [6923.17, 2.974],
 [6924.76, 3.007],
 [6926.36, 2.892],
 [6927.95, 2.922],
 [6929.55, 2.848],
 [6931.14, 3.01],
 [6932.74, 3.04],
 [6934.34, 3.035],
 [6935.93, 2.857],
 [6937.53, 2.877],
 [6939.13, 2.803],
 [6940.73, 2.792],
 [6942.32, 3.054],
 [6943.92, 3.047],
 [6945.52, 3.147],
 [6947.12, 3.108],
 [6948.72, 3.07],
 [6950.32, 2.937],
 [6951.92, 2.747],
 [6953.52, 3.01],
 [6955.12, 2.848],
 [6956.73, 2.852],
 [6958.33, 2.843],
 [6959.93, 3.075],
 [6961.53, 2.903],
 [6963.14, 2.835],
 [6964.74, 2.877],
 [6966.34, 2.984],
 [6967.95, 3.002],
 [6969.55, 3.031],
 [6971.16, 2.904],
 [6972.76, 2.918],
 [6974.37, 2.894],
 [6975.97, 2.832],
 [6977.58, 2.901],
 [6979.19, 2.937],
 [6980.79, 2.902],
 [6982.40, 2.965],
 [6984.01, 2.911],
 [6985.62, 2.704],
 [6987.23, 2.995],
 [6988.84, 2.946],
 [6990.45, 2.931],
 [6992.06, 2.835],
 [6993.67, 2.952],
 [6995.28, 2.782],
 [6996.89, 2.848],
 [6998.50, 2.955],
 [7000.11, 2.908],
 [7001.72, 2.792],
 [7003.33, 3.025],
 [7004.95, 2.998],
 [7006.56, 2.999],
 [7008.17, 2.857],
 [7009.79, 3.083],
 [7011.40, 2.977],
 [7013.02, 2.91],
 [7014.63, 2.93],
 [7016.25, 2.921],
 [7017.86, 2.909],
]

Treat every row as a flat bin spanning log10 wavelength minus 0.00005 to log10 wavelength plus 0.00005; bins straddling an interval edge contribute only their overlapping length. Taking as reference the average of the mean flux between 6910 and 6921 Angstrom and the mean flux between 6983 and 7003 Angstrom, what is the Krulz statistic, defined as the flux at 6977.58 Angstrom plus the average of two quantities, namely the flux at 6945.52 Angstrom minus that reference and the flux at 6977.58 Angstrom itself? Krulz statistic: 4.46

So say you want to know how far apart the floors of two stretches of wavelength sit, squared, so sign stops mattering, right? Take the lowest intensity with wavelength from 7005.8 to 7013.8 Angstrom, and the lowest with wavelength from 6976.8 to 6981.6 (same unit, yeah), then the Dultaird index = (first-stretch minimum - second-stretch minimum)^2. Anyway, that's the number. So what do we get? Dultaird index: 0.0019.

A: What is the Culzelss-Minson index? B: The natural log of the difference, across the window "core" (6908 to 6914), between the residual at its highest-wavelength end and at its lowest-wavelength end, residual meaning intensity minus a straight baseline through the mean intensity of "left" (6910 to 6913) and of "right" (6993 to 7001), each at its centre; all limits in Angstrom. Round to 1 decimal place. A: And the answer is -2.1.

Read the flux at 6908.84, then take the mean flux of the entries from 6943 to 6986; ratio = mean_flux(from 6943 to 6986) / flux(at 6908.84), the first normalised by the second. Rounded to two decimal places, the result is 1.03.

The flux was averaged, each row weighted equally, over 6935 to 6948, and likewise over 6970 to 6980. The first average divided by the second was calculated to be 1.02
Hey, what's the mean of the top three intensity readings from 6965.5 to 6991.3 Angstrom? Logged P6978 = 3.01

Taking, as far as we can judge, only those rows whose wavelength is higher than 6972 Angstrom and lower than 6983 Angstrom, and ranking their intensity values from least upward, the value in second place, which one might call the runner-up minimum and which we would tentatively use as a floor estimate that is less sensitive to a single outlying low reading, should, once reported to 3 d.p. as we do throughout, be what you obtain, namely 2.894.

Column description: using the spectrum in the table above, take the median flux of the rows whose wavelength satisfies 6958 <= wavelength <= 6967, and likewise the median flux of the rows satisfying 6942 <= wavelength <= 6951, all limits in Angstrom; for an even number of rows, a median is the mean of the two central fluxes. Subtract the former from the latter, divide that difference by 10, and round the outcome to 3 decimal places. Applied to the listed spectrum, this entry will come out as 0.017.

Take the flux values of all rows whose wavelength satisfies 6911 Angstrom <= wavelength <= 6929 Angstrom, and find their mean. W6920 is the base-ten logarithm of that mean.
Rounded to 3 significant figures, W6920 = 0.473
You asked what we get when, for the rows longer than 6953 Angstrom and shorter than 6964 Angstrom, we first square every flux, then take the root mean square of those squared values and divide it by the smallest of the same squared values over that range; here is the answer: 1.06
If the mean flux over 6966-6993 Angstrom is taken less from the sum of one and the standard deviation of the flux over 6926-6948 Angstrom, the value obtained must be -1.80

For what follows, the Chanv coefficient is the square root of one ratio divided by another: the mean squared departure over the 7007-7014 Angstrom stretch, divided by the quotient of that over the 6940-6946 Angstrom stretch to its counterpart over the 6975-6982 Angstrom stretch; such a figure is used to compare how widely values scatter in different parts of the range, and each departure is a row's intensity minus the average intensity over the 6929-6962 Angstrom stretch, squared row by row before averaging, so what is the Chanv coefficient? 0.04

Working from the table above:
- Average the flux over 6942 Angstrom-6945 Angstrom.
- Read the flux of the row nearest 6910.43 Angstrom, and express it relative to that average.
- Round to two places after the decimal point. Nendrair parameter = 1.00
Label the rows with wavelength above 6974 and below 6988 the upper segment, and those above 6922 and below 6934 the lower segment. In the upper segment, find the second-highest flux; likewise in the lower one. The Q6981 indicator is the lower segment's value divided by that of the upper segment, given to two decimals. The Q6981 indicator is 1.02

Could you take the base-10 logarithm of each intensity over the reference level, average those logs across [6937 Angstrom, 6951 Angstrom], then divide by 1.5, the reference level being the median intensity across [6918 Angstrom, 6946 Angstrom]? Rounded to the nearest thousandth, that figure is -0.001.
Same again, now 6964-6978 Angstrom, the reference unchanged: -0.006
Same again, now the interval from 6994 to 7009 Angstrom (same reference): -0.008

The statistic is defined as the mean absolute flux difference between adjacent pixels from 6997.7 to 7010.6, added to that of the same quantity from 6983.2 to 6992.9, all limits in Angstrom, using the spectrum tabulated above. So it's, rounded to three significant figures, 0.245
